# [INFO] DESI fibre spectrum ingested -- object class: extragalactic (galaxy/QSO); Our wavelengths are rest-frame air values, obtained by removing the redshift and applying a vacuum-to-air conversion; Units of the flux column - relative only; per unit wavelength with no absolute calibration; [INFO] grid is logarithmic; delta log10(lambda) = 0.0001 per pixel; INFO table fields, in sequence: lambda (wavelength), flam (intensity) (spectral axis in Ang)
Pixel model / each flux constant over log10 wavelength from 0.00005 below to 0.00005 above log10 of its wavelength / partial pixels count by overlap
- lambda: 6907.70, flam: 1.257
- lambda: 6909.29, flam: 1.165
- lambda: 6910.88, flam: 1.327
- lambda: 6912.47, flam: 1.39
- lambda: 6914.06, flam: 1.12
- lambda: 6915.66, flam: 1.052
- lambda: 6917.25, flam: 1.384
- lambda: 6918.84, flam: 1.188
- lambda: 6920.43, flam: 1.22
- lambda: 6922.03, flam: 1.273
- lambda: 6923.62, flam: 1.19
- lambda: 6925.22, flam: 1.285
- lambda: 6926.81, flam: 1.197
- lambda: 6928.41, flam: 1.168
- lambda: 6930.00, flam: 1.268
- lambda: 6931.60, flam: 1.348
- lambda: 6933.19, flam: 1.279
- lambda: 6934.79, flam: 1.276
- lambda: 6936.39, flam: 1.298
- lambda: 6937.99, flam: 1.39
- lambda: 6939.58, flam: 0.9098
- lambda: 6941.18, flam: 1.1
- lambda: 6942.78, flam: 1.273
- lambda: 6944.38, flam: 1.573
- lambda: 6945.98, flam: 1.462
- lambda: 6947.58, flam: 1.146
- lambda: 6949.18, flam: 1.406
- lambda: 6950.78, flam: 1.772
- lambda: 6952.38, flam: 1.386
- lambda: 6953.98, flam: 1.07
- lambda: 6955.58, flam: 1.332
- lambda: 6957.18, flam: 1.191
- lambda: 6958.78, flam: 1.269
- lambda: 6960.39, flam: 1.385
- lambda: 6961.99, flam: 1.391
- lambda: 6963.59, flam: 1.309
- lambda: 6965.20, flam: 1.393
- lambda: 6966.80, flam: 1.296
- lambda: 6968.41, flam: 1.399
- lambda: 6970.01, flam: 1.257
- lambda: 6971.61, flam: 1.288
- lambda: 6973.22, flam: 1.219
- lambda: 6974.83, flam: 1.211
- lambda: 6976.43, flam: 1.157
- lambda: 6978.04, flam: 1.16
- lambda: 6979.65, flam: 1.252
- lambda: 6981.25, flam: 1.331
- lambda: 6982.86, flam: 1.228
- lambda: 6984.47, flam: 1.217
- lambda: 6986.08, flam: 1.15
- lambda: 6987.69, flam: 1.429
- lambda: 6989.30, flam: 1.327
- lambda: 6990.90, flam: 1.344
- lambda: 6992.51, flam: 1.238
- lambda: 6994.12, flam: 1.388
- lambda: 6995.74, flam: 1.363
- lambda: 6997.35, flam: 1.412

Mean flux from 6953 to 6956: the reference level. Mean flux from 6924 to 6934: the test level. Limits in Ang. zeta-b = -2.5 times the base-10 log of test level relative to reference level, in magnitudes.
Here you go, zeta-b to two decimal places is -0.05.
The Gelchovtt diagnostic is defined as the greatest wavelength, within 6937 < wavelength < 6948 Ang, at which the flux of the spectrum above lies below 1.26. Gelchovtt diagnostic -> 6947.58 Ang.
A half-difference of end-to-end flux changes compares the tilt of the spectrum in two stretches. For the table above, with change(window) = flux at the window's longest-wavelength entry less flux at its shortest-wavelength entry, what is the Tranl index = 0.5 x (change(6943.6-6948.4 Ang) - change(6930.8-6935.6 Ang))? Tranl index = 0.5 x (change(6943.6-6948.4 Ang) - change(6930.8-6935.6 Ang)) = -0.2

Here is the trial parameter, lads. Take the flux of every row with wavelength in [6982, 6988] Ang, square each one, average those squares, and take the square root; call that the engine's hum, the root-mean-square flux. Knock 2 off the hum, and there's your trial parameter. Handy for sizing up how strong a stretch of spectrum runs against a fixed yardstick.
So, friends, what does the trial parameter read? -0.740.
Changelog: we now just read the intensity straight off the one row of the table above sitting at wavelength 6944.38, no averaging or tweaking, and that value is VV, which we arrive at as 1.573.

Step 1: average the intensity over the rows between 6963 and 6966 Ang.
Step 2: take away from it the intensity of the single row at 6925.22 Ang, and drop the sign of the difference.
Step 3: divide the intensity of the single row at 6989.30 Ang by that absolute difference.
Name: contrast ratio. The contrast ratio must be 20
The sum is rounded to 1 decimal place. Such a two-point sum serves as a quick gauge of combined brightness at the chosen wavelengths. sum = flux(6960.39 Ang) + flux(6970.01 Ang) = 2.6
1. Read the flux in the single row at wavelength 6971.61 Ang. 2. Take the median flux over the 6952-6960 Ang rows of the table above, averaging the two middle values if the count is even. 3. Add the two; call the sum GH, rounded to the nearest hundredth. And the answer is 2.56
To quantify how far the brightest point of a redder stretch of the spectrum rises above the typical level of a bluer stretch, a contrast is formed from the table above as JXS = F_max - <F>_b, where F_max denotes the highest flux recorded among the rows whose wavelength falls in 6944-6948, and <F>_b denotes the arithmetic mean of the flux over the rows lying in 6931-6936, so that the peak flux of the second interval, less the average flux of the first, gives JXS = 0.27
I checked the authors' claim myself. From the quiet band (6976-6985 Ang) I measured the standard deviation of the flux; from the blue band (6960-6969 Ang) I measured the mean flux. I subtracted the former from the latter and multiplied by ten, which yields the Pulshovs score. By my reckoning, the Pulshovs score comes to 13.0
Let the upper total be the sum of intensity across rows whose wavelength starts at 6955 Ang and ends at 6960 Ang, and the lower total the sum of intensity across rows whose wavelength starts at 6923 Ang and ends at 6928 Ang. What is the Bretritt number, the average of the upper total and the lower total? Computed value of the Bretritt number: 3.73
